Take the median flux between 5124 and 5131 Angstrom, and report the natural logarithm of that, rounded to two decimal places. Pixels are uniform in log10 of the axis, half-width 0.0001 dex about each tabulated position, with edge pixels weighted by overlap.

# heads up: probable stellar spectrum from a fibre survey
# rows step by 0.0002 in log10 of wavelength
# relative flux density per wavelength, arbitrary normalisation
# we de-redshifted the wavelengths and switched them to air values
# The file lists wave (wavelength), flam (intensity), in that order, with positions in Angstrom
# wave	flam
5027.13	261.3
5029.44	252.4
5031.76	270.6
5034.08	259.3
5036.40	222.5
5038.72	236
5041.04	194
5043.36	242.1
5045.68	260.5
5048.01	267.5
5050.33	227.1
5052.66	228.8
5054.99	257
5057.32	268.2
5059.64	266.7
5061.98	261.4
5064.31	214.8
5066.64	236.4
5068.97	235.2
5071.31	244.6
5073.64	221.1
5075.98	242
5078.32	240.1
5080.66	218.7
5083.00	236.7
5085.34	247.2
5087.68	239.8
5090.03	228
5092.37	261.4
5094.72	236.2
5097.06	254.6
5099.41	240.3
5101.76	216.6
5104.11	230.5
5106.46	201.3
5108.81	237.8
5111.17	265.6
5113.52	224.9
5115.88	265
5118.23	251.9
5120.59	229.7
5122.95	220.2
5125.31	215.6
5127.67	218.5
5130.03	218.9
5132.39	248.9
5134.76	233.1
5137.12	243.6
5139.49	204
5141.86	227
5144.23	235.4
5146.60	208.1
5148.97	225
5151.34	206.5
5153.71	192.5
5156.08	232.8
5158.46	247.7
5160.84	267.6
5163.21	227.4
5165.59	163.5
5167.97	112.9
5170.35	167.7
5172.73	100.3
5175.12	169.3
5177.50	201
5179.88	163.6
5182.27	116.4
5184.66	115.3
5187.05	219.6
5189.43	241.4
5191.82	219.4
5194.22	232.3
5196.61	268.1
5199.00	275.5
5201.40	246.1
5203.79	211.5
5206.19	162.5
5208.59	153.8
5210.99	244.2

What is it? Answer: 5.39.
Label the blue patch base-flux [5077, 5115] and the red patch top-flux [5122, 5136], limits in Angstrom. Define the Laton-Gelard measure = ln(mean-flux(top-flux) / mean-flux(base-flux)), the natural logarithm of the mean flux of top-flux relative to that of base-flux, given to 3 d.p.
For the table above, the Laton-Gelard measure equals -0.045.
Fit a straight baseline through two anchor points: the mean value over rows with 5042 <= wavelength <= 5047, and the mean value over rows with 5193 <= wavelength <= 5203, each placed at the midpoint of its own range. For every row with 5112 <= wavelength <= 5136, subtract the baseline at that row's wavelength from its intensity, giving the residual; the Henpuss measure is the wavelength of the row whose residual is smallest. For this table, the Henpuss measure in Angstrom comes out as 5125.31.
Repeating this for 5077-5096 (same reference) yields 5080.66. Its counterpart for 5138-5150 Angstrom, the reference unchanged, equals 5139.49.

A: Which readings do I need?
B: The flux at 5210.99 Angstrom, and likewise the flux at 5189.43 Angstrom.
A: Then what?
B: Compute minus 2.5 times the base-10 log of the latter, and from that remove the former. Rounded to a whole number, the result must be -250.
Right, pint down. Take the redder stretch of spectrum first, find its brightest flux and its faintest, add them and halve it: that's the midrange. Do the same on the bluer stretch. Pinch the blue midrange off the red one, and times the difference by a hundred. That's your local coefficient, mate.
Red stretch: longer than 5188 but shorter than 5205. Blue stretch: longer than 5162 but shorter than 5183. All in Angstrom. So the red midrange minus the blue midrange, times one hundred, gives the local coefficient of 7965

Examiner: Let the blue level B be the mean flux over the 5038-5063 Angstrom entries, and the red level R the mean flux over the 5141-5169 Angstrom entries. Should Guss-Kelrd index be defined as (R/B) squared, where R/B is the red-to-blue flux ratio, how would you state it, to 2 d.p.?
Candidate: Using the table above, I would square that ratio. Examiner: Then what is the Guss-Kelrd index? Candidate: 0.74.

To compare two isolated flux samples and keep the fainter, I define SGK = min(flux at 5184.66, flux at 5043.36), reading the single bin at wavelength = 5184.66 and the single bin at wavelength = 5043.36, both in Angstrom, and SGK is 115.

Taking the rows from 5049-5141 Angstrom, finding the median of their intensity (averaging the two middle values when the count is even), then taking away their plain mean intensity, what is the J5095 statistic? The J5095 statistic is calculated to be -0.3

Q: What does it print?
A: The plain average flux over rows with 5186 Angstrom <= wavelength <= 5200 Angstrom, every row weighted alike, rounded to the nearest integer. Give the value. 243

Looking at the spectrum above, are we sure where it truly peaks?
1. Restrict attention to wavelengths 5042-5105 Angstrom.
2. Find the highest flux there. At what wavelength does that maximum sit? 5057.32 Angstrom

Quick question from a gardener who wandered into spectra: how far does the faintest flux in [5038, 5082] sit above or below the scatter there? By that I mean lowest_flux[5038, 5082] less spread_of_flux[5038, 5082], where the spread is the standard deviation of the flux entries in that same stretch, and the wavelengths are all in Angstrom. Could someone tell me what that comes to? 174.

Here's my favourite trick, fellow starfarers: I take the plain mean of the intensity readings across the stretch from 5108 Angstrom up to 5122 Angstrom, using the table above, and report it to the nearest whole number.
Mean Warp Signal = 246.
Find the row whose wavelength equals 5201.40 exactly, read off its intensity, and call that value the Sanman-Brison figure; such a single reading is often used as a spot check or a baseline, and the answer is 246.1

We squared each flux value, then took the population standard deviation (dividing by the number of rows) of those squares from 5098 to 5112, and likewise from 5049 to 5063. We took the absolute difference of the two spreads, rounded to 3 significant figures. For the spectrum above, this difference 945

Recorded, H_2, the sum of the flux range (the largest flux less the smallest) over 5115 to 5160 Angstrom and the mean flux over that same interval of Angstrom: 300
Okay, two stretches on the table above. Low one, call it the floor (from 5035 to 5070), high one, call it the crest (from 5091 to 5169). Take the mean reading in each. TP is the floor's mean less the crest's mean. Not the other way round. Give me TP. 15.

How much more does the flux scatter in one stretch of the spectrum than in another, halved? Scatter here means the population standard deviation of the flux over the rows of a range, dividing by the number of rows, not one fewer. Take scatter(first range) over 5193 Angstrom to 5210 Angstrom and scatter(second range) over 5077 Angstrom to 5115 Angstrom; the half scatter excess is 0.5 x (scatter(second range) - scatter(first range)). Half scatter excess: -14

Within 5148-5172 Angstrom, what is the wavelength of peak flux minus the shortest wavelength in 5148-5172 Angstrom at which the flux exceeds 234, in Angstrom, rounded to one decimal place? 2.4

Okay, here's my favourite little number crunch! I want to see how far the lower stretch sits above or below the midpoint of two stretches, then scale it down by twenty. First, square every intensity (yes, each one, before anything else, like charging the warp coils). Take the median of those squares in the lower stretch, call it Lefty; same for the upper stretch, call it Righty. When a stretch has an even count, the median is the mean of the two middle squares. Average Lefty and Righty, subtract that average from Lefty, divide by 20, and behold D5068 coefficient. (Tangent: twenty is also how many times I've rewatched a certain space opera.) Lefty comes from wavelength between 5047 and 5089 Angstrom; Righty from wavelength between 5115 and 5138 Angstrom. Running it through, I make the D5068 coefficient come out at 101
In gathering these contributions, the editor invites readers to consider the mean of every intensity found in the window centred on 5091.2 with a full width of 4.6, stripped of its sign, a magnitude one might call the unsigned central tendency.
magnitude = 245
